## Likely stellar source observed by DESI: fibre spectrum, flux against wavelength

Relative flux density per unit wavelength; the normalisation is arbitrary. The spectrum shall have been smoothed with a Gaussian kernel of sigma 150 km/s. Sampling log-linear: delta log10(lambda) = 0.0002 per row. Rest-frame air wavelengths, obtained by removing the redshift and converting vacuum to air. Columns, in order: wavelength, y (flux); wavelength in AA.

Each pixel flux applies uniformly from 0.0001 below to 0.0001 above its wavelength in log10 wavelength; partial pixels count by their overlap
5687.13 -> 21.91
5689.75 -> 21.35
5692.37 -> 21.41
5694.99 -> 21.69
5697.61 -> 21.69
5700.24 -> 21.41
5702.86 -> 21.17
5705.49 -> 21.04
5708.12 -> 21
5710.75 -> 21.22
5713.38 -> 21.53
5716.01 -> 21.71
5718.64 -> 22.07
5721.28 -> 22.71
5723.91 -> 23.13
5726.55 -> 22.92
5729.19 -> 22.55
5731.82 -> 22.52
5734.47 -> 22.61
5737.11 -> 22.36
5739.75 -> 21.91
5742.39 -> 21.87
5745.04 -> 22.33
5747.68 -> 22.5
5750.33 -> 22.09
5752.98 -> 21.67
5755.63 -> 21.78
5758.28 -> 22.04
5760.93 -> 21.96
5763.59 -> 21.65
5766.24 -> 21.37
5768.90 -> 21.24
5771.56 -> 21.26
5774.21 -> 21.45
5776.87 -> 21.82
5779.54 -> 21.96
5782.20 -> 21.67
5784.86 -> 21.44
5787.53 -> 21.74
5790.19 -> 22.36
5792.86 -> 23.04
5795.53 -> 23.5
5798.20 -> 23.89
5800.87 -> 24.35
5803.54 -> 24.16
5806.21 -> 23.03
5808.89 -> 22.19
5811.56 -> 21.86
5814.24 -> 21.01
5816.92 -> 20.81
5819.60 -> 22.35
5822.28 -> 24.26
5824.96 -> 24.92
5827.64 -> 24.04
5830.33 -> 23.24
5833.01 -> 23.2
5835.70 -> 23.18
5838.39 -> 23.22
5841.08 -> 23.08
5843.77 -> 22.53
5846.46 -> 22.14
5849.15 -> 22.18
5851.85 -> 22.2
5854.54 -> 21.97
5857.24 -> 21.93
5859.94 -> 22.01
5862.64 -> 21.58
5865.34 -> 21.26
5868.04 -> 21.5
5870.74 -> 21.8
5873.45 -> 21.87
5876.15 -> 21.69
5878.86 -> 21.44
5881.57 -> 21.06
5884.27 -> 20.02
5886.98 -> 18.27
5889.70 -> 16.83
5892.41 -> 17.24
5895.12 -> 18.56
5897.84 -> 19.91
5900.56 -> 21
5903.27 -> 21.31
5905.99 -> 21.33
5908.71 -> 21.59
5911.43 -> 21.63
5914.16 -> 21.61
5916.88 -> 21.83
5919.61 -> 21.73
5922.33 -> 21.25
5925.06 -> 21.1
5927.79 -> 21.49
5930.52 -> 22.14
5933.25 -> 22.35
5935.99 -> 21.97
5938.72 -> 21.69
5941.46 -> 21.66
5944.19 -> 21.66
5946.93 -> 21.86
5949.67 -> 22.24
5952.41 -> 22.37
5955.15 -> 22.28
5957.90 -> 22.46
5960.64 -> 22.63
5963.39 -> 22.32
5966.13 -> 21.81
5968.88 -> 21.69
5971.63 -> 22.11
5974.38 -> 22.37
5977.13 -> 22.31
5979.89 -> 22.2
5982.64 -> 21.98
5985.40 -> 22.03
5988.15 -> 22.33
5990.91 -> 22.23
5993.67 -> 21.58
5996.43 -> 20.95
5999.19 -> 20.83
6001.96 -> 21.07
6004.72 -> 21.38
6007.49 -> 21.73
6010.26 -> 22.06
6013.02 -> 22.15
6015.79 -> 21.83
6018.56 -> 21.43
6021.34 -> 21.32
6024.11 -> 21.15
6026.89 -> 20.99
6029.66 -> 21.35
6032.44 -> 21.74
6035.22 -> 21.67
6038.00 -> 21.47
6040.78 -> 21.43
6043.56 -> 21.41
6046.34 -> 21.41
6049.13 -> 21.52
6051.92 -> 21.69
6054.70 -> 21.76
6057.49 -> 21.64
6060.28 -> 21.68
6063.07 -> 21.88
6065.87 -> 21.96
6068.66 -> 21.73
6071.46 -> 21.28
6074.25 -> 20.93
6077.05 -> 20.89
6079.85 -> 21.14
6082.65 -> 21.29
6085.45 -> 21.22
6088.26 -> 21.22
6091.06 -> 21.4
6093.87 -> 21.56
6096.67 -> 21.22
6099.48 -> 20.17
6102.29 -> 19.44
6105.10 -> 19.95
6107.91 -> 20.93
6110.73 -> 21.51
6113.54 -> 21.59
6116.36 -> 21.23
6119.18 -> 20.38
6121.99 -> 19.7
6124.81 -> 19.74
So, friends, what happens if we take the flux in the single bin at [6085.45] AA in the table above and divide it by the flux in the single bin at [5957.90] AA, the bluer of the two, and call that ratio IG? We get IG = 0.94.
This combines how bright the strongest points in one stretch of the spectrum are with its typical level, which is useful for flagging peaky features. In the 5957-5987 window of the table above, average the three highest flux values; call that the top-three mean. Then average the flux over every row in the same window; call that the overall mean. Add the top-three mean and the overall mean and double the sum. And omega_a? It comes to 89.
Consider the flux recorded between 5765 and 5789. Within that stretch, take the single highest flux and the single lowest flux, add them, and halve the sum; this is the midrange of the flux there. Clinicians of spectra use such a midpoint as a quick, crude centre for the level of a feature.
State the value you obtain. 21.6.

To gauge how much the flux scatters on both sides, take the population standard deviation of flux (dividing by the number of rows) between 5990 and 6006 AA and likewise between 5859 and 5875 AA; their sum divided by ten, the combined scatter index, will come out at 0.072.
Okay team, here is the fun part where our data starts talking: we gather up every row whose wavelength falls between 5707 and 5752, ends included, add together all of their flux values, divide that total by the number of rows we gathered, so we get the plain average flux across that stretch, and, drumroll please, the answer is 22.2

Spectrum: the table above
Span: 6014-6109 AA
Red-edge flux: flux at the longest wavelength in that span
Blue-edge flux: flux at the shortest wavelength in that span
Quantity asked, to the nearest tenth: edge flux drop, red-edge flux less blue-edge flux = -0.9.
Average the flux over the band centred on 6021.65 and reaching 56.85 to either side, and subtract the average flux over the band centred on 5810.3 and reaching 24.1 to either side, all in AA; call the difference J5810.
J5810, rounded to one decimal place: -1.4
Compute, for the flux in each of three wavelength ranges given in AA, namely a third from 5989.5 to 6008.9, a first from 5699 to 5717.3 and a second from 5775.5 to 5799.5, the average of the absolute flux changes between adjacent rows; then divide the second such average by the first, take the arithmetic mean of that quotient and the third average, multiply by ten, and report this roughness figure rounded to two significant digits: 12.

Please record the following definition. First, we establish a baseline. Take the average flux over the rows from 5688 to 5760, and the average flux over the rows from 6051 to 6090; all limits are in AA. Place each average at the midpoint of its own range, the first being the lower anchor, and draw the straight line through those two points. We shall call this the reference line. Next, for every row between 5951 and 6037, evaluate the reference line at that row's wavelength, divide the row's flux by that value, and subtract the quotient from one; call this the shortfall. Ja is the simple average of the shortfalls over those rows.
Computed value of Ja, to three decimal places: -0.012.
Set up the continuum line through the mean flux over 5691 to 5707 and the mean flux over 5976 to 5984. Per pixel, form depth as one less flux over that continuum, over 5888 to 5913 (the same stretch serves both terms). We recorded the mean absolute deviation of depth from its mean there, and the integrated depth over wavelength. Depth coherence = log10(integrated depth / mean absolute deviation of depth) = 1.5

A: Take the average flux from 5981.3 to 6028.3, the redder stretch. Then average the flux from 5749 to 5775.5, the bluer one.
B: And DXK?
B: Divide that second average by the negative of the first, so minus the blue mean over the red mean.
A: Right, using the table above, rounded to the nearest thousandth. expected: -1.003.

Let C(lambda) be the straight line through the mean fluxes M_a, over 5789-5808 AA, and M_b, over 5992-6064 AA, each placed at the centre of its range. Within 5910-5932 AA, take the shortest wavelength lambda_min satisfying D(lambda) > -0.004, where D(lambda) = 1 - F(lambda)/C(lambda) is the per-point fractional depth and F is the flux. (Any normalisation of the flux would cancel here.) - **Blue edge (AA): 5911.43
